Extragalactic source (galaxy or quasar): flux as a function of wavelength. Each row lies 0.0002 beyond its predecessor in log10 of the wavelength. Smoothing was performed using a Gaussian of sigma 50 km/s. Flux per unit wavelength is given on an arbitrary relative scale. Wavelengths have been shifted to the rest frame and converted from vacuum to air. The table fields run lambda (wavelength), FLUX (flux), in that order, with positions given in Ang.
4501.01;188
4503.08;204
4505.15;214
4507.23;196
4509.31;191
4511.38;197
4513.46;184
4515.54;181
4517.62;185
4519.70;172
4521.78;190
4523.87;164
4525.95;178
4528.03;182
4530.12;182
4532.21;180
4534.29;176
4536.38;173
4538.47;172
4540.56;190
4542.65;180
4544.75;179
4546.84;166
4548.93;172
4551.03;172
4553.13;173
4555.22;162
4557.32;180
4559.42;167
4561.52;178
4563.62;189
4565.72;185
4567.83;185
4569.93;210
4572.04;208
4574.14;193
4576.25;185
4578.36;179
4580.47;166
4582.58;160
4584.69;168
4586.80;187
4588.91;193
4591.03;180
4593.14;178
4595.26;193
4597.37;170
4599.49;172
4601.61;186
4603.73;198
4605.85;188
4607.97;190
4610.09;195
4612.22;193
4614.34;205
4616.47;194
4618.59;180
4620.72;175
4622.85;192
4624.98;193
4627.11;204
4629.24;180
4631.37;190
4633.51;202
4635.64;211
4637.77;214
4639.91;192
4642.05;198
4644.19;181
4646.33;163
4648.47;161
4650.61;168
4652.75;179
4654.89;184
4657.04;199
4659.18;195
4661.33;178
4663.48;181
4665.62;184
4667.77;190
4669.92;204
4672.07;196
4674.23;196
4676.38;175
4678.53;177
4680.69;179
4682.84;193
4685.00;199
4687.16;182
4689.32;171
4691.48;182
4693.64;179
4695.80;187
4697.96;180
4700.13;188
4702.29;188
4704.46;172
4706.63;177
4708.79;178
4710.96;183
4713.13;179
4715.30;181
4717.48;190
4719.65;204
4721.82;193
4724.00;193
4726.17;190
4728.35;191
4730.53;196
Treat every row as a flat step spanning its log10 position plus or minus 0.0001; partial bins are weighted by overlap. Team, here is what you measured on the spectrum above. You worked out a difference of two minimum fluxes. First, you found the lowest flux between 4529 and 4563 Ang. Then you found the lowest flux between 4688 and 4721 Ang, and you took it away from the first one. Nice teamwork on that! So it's -9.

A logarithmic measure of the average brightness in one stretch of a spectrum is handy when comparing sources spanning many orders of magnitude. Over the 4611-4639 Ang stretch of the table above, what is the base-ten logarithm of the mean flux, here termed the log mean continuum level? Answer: 2.29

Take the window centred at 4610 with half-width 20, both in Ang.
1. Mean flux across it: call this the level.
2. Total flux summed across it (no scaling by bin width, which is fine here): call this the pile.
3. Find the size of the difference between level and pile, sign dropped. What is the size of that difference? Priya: 3378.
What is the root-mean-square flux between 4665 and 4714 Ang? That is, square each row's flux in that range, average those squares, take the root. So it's 185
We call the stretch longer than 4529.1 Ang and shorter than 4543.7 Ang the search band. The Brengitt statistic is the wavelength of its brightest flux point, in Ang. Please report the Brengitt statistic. 4540.56 Ang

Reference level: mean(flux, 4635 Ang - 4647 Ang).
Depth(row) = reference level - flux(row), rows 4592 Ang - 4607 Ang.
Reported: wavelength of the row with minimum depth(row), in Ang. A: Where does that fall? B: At 4603.73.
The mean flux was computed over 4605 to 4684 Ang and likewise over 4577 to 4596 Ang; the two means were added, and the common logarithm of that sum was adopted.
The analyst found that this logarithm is 2.56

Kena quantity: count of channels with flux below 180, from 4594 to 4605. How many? 2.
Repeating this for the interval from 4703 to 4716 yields 4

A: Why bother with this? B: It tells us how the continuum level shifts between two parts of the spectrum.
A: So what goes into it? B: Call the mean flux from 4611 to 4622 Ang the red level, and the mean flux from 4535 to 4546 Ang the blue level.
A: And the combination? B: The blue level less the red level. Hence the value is -11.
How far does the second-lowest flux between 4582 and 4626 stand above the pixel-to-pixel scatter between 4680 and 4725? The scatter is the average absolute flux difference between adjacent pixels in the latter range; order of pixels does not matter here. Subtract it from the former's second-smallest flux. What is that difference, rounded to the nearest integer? 160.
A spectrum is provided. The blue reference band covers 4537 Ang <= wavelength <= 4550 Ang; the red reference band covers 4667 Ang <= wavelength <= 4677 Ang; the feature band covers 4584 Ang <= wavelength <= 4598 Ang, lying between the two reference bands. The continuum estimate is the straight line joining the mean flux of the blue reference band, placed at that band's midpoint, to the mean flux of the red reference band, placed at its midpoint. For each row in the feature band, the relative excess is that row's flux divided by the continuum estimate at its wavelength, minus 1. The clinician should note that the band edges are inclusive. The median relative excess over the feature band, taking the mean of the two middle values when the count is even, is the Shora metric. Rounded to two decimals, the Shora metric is -0.01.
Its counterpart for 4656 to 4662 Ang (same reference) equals 0.02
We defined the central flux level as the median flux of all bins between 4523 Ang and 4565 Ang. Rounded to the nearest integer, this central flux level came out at 177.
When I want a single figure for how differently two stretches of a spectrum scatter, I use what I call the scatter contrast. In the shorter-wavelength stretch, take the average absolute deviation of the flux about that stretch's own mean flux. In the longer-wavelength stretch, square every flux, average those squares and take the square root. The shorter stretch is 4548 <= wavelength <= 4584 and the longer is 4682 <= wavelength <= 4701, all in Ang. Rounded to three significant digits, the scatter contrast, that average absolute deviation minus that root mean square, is -174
